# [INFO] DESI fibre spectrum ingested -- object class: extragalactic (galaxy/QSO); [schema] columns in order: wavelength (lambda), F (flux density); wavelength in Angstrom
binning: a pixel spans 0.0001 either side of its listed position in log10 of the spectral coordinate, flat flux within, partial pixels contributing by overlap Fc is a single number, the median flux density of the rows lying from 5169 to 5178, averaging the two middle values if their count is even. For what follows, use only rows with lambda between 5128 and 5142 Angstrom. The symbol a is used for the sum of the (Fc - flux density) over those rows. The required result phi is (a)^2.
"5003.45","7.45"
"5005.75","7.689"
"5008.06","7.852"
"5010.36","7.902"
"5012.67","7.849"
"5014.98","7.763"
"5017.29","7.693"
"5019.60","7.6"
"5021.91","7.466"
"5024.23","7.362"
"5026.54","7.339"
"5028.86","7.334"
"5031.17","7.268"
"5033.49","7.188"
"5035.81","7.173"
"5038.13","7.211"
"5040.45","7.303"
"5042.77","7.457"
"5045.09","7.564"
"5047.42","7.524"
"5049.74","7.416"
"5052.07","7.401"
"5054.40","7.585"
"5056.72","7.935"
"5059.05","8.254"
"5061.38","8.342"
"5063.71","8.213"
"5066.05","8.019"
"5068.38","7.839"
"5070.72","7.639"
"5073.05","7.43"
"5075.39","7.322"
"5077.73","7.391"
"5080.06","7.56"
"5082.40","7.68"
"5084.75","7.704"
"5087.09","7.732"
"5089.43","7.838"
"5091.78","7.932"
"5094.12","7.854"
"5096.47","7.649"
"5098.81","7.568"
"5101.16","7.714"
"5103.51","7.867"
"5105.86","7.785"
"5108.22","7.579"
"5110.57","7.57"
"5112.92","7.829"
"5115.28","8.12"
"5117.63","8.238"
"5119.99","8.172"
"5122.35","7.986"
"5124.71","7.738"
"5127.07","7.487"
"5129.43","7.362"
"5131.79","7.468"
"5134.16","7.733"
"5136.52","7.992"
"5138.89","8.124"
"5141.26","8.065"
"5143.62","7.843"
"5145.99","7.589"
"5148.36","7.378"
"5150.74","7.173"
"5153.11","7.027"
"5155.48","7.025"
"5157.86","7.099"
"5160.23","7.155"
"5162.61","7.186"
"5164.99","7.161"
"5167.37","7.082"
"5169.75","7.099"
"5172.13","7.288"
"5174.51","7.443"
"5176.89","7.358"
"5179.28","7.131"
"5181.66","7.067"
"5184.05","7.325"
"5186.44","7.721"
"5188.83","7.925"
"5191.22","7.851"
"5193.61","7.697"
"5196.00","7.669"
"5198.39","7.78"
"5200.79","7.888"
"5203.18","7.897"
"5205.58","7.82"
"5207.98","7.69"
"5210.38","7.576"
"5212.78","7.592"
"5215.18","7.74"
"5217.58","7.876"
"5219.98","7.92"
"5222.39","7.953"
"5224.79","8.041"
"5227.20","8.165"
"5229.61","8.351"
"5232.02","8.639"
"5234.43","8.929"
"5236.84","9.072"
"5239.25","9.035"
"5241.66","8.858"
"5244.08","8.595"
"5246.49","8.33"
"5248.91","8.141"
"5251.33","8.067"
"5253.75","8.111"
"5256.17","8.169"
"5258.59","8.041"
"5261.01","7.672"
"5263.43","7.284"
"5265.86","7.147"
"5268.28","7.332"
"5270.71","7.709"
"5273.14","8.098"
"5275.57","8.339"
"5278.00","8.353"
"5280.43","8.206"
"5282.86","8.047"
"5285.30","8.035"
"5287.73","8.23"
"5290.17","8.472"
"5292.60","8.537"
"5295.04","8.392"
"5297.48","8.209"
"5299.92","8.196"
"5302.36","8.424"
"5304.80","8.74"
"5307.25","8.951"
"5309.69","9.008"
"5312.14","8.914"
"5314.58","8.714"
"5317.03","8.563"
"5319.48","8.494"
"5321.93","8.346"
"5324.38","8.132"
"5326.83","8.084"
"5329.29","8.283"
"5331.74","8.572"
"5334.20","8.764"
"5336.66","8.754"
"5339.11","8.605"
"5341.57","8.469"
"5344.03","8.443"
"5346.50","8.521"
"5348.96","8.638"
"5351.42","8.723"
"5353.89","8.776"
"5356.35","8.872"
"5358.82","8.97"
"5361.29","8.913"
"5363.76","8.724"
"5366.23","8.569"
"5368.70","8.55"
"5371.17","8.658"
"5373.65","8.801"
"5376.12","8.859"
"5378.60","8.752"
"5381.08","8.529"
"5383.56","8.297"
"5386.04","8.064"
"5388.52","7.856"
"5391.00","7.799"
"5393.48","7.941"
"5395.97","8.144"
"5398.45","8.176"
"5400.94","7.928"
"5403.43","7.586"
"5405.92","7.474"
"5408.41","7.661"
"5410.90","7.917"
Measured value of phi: 8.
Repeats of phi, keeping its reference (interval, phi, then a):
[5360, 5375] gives 69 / -8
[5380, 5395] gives 21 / -5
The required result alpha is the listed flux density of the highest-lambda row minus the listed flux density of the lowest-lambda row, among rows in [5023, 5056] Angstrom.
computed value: 0.2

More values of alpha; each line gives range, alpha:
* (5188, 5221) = 0.0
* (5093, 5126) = -0.1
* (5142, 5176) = -0.4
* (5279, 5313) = 0.7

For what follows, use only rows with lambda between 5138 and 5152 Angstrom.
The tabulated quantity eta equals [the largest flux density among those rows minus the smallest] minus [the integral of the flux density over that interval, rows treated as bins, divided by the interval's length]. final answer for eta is -6.7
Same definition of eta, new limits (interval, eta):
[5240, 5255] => -7.6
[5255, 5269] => -6.6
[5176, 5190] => -6.6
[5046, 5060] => -6.8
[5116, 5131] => -7.0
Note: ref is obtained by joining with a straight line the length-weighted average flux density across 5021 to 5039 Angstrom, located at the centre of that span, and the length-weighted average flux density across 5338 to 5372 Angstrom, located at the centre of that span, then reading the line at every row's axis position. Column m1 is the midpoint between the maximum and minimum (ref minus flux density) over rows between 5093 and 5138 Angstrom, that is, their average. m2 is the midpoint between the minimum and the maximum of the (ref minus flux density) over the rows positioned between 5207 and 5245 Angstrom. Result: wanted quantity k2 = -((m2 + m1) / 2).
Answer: 0.16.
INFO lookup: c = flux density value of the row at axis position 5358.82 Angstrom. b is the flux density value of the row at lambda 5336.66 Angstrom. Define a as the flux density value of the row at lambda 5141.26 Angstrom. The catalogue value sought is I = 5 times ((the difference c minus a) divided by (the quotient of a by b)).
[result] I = 5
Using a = 8.065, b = 8.754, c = 8.97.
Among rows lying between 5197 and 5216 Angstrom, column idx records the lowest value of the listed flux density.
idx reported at 7.576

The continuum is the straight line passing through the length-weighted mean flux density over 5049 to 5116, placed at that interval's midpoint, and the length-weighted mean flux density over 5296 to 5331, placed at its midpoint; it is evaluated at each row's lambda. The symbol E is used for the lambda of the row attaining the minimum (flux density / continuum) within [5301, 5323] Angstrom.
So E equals 5321.93 Angstrom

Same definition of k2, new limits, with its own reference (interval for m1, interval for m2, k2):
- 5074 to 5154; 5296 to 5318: 0.02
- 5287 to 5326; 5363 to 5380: 0.01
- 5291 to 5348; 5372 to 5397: -0.22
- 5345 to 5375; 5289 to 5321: 0.10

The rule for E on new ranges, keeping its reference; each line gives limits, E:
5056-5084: 5075.39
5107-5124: 5110.57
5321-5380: 5326.83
